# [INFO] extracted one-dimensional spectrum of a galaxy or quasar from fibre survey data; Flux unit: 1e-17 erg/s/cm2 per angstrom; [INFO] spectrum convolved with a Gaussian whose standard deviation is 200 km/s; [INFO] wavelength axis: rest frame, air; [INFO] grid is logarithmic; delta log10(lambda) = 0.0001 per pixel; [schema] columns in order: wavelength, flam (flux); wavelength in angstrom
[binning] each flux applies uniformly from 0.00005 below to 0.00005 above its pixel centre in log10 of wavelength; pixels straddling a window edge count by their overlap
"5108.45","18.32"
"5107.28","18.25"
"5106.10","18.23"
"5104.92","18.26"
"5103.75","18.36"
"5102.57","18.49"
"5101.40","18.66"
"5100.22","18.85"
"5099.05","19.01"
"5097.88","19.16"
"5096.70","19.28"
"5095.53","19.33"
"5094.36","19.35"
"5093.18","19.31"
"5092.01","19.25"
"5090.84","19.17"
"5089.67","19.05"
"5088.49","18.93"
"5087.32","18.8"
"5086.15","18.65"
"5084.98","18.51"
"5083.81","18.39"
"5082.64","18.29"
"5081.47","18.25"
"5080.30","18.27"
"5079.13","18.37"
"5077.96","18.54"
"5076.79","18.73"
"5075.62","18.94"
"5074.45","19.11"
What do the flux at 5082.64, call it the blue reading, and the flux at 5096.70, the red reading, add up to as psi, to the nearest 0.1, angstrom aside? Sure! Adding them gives 37.6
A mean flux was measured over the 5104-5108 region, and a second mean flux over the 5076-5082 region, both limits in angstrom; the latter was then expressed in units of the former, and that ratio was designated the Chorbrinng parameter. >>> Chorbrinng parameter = 1.01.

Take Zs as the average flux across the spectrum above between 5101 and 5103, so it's 18.6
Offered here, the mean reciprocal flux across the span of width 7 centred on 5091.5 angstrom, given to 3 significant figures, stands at 0.0521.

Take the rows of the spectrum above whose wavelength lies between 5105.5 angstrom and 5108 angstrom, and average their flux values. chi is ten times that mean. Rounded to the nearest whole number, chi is 182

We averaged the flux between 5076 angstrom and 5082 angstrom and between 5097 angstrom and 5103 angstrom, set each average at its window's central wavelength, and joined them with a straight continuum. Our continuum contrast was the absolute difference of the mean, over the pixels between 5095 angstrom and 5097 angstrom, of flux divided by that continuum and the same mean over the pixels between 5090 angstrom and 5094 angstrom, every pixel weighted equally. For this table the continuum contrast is 0.001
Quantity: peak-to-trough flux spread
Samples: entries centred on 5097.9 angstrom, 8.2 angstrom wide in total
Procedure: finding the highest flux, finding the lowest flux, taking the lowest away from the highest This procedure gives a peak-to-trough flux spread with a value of 0.69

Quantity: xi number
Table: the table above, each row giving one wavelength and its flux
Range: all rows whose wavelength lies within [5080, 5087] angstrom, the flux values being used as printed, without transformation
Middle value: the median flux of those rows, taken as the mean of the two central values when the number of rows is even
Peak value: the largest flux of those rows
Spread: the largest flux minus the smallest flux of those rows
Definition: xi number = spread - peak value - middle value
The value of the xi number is -36.6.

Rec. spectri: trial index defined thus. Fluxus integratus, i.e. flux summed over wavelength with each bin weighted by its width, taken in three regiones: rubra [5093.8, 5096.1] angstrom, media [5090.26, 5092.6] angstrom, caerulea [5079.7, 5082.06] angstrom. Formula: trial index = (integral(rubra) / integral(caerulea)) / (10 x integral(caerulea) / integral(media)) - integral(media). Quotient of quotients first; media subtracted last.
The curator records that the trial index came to -44.9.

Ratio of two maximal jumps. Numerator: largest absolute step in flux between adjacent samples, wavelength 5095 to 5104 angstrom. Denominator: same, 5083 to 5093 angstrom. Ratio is 1.3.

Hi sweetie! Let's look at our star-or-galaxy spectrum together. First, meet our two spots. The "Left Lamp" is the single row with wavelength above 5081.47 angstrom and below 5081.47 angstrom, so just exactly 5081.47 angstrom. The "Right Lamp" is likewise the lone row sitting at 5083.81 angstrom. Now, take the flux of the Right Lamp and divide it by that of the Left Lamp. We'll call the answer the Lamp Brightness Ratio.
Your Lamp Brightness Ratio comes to 1.01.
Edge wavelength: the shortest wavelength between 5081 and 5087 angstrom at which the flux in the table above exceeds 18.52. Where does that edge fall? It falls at 5086.15 angstrom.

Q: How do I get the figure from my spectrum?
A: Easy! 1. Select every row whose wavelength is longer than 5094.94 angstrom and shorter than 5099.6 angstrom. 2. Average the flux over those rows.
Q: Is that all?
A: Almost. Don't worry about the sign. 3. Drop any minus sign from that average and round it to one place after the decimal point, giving 19.2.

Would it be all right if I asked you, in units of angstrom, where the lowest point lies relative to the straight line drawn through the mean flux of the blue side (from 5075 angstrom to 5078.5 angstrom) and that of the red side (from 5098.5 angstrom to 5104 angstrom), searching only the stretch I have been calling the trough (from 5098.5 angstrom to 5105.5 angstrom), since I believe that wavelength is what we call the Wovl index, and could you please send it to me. 5104.92 angstrom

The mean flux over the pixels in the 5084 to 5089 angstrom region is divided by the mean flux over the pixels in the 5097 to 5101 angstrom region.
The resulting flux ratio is 0.99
